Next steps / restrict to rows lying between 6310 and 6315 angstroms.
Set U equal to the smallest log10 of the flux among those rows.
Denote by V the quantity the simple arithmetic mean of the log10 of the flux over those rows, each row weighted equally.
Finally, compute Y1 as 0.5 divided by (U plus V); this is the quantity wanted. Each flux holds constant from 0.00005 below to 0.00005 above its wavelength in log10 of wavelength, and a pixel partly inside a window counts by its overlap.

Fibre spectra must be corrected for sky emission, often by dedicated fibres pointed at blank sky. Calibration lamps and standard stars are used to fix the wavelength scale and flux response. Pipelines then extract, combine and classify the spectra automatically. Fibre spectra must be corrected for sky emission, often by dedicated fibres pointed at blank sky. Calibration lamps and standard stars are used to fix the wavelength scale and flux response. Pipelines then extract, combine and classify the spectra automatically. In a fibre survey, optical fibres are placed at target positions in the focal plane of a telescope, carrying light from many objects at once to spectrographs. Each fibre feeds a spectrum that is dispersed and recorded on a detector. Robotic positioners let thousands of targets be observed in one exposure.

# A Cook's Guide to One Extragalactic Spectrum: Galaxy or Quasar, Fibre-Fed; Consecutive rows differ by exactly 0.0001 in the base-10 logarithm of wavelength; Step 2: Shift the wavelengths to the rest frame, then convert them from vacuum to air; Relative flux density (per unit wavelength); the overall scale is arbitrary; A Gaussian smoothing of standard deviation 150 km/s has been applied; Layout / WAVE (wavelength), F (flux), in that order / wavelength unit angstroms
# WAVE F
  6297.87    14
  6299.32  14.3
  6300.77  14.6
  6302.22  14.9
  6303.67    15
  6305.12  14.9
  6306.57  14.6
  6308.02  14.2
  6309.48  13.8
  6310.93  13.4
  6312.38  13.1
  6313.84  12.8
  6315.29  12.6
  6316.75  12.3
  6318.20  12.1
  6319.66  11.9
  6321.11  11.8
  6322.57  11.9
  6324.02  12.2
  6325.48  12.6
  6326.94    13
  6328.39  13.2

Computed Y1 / 0.225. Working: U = 1.11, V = 1.12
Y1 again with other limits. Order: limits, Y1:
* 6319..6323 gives 0.233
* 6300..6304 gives 0.214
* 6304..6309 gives 0.216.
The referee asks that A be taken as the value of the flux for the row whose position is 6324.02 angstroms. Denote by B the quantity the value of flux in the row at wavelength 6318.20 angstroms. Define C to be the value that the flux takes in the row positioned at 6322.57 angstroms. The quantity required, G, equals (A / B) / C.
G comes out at 0.085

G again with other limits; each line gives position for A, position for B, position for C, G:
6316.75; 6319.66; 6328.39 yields 0.078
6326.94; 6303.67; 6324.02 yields 0.071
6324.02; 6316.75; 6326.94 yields 0.076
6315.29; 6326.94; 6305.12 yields 0.065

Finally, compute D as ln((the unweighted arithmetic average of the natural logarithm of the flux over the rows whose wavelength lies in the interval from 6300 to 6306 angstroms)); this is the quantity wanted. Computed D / 0.99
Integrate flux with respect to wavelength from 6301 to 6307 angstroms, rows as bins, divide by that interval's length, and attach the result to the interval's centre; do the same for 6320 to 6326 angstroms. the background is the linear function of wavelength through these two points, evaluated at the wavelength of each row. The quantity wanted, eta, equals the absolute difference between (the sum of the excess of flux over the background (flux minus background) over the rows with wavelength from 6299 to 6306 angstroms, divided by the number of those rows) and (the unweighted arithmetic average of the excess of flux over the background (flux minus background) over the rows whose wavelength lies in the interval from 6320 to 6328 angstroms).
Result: 0.7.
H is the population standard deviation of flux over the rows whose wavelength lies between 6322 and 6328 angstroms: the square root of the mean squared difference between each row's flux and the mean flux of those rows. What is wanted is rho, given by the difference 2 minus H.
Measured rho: 1.59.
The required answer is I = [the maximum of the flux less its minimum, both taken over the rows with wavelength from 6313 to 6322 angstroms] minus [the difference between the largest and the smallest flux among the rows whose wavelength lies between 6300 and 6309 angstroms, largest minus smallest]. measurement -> 0.20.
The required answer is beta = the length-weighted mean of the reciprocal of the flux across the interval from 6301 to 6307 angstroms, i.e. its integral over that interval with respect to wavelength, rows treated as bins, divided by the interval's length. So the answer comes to 0.067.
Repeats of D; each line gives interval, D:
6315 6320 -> 0.92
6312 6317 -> 0.93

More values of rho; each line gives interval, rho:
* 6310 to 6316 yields 1.70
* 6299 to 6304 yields 1.73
